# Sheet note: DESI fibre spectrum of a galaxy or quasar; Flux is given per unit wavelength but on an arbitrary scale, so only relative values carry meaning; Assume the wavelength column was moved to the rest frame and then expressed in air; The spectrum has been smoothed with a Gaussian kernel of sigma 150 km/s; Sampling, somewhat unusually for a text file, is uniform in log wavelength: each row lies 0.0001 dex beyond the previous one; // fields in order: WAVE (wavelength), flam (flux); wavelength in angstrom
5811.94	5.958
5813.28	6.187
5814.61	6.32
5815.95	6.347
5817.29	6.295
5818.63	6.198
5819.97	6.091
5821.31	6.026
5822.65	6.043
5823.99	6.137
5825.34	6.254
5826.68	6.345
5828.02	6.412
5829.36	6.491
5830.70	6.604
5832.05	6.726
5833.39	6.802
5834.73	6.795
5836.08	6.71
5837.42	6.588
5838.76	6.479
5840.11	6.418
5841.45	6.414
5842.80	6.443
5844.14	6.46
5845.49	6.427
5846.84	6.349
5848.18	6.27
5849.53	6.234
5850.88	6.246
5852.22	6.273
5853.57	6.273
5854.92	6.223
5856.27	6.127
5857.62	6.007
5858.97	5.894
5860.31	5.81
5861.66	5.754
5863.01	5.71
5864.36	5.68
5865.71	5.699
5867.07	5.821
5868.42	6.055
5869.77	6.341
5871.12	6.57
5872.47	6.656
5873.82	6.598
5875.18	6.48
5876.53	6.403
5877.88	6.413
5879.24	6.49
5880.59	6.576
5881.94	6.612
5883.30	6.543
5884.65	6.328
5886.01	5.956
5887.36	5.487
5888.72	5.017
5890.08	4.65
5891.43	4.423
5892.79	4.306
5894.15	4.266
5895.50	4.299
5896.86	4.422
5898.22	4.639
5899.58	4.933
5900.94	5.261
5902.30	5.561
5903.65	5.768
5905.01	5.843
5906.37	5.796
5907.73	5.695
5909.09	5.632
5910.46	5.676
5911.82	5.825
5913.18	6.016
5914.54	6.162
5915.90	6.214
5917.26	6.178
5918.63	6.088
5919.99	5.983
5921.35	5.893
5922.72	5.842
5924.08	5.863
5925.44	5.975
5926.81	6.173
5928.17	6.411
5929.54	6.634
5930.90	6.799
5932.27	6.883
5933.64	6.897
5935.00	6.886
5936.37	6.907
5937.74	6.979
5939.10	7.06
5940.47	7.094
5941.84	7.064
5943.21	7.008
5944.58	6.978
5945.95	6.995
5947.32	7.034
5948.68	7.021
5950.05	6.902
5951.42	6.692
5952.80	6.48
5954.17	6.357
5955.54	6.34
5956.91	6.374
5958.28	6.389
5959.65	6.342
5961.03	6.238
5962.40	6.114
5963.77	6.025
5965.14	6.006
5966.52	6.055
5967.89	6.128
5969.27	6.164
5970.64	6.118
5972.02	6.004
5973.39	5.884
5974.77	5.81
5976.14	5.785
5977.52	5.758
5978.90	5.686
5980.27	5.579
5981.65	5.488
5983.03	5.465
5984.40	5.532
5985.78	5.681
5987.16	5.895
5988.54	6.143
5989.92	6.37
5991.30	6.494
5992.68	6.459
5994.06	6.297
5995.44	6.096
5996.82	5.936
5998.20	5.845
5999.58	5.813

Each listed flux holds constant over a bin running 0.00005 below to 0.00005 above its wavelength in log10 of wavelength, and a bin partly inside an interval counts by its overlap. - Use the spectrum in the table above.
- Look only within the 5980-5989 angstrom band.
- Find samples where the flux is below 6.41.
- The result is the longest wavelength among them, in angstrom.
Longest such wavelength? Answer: 5988.54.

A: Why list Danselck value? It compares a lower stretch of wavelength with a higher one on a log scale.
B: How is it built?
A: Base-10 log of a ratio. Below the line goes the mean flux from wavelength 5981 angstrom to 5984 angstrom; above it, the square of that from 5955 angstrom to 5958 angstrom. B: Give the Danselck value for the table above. 0.868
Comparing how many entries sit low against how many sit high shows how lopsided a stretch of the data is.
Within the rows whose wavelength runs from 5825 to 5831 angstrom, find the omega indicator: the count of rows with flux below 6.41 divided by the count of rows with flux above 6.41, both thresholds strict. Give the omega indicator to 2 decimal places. 0.67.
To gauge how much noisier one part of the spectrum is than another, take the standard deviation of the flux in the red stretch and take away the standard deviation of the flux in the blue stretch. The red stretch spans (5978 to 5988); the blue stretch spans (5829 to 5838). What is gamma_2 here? 0.03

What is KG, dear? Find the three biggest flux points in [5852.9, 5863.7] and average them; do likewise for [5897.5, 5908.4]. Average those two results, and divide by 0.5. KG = 12.0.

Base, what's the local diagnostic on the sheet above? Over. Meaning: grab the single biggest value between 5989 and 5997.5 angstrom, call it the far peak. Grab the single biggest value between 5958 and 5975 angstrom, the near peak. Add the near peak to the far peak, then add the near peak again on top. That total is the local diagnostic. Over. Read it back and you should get 19.3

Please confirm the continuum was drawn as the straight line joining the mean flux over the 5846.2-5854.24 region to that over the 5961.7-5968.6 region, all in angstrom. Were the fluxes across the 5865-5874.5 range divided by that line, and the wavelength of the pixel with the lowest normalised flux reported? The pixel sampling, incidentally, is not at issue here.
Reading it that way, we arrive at 5865.71 angstrom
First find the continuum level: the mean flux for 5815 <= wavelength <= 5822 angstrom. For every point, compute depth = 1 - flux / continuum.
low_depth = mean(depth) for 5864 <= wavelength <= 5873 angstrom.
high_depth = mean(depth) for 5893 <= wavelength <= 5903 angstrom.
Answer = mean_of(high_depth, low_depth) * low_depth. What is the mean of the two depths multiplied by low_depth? 0.0014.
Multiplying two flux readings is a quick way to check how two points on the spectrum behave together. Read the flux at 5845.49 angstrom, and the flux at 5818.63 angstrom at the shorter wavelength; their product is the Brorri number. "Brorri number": 40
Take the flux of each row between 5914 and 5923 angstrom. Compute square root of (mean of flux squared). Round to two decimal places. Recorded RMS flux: 6.05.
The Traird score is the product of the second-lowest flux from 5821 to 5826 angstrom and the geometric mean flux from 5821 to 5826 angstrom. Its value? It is 36.9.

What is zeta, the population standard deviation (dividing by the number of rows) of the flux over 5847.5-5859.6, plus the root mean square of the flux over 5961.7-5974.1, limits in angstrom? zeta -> 6.2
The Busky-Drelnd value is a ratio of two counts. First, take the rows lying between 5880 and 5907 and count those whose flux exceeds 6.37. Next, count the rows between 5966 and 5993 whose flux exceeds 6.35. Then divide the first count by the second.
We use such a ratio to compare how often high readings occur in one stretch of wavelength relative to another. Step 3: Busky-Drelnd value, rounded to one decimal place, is 1.0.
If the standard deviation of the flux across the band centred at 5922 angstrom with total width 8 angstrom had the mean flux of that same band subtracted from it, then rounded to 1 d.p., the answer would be -5.9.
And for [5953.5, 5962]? -6.3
